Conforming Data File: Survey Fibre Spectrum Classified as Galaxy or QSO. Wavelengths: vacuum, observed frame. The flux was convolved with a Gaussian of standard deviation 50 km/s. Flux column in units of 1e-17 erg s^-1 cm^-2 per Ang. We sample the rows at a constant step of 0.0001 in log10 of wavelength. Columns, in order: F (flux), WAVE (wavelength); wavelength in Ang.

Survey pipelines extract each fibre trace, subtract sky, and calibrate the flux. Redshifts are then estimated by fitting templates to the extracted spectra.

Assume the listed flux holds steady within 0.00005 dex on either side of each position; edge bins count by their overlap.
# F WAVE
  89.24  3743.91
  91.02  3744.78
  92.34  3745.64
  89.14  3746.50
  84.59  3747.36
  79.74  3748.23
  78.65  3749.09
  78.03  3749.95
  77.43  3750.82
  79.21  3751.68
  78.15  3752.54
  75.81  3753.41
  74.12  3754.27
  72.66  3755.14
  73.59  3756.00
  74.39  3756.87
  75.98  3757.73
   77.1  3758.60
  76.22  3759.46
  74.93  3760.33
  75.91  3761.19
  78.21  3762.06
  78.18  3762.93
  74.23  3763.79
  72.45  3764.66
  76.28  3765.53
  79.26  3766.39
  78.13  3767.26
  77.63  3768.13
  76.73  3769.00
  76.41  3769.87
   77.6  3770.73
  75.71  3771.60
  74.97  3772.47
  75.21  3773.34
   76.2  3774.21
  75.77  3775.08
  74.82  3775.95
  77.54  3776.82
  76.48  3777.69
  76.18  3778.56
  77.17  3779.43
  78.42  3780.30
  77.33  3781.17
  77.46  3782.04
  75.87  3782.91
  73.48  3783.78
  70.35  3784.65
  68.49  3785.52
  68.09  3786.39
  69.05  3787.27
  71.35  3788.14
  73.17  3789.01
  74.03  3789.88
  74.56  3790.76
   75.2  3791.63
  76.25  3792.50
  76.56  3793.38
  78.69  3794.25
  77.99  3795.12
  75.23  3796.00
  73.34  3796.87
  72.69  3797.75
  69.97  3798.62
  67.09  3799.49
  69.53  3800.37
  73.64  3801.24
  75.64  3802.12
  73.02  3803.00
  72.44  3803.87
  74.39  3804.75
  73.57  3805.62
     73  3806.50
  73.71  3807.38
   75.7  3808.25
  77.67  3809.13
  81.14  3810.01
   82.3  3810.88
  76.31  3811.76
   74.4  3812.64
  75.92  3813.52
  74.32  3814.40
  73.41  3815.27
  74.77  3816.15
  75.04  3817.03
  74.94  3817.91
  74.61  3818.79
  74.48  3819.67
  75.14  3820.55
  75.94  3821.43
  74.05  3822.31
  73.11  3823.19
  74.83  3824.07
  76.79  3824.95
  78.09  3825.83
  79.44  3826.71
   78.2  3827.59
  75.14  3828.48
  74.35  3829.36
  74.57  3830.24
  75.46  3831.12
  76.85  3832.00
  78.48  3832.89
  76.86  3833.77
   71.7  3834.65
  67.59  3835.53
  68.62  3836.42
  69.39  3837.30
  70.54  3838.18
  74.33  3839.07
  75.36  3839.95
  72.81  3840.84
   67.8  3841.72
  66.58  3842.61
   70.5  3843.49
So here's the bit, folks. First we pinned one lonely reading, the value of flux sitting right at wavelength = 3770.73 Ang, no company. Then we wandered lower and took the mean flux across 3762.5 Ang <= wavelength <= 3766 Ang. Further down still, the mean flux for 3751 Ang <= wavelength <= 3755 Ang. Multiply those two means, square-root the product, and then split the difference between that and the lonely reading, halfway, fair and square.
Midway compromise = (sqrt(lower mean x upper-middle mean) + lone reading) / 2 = 76.8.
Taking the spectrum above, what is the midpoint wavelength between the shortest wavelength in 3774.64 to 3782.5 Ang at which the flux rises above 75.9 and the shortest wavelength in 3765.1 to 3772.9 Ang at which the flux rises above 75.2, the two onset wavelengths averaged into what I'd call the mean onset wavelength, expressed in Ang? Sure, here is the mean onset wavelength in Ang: 3771.2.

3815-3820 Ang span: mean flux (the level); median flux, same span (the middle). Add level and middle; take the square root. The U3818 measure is 12.2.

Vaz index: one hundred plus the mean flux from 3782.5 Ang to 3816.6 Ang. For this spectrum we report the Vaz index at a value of 174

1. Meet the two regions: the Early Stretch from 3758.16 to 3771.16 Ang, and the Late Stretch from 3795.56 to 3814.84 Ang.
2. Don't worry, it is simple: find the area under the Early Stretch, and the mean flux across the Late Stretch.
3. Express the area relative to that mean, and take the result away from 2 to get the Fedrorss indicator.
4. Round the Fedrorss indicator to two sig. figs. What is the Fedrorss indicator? -11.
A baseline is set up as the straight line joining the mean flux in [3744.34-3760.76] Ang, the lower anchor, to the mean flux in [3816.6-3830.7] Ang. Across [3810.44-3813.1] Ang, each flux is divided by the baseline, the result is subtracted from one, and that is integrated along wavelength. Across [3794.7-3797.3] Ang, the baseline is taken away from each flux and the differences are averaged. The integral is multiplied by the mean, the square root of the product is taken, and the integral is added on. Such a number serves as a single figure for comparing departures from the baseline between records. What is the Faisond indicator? 0.22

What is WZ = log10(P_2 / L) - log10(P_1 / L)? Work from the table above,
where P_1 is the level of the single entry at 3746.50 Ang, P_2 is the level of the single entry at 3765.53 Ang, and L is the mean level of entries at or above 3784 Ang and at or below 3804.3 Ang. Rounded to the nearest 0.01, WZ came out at -0.07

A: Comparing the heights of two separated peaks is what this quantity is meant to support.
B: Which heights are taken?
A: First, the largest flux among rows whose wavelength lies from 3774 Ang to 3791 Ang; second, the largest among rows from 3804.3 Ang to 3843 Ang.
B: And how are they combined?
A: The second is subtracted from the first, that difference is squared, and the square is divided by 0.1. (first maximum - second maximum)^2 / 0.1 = 151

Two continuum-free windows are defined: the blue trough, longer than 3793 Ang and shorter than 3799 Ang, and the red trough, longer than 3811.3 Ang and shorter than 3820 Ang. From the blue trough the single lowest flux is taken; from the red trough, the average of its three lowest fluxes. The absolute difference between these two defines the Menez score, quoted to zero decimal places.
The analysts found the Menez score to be 4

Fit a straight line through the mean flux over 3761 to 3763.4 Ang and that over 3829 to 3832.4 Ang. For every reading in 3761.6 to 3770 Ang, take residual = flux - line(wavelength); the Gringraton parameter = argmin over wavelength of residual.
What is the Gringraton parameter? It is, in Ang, 3764.66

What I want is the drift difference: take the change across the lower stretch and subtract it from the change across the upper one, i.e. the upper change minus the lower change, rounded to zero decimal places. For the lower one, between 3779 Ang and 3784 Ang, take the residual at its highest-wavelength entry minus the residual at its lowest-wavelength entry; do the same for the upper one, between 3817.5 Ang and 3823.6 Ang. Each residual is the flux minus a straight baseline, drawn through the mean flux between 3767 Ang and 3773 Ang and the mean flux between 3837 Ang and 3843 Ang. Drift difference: 2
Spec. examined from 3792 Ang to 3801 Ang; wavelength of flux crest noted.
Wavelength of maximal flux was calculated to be 3794.25 Ang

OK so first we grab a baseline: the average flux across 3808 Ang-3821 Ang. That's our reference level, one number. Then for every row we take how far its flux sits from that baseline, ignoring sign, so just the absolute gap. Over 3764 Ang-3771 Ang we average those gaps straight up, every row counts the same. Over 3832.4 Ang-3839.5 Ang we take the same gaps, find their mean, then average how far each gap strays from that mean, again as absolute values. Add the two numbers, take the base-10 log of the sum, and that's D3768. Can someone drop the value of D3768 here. 0.60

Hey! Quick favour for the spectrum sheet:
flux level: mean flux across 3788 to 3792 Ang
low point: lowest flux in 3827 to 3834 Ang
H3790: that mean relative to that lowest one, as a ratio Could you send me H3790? 0.99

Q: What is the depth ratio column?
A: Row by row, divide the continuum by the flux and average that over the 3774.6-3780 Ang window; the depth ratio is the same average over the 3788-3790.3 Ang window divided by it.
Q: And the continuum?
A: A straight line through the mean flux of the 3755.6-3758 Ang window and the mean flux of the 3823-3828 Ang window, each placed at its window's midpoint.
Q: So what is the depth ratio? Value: 1.05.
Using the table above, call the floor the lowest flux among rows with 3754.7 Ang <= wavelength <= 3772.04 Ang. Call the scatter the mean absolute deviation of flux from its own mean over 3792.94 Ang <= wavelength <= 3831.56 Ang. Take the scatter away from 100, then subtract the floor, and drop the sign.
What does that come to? 25.6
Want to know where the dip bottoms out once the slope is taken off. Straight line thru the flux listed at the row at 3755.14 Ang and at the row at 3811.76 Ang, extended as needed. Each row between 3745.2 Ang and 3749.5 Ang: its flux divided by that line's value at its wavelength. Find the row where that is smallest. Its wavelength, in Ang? 3749.09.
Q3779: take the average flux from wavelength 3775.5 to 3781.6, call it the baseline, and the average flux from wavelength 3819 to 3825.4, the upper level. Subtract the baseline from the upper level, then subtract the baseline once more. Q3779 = -78.8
